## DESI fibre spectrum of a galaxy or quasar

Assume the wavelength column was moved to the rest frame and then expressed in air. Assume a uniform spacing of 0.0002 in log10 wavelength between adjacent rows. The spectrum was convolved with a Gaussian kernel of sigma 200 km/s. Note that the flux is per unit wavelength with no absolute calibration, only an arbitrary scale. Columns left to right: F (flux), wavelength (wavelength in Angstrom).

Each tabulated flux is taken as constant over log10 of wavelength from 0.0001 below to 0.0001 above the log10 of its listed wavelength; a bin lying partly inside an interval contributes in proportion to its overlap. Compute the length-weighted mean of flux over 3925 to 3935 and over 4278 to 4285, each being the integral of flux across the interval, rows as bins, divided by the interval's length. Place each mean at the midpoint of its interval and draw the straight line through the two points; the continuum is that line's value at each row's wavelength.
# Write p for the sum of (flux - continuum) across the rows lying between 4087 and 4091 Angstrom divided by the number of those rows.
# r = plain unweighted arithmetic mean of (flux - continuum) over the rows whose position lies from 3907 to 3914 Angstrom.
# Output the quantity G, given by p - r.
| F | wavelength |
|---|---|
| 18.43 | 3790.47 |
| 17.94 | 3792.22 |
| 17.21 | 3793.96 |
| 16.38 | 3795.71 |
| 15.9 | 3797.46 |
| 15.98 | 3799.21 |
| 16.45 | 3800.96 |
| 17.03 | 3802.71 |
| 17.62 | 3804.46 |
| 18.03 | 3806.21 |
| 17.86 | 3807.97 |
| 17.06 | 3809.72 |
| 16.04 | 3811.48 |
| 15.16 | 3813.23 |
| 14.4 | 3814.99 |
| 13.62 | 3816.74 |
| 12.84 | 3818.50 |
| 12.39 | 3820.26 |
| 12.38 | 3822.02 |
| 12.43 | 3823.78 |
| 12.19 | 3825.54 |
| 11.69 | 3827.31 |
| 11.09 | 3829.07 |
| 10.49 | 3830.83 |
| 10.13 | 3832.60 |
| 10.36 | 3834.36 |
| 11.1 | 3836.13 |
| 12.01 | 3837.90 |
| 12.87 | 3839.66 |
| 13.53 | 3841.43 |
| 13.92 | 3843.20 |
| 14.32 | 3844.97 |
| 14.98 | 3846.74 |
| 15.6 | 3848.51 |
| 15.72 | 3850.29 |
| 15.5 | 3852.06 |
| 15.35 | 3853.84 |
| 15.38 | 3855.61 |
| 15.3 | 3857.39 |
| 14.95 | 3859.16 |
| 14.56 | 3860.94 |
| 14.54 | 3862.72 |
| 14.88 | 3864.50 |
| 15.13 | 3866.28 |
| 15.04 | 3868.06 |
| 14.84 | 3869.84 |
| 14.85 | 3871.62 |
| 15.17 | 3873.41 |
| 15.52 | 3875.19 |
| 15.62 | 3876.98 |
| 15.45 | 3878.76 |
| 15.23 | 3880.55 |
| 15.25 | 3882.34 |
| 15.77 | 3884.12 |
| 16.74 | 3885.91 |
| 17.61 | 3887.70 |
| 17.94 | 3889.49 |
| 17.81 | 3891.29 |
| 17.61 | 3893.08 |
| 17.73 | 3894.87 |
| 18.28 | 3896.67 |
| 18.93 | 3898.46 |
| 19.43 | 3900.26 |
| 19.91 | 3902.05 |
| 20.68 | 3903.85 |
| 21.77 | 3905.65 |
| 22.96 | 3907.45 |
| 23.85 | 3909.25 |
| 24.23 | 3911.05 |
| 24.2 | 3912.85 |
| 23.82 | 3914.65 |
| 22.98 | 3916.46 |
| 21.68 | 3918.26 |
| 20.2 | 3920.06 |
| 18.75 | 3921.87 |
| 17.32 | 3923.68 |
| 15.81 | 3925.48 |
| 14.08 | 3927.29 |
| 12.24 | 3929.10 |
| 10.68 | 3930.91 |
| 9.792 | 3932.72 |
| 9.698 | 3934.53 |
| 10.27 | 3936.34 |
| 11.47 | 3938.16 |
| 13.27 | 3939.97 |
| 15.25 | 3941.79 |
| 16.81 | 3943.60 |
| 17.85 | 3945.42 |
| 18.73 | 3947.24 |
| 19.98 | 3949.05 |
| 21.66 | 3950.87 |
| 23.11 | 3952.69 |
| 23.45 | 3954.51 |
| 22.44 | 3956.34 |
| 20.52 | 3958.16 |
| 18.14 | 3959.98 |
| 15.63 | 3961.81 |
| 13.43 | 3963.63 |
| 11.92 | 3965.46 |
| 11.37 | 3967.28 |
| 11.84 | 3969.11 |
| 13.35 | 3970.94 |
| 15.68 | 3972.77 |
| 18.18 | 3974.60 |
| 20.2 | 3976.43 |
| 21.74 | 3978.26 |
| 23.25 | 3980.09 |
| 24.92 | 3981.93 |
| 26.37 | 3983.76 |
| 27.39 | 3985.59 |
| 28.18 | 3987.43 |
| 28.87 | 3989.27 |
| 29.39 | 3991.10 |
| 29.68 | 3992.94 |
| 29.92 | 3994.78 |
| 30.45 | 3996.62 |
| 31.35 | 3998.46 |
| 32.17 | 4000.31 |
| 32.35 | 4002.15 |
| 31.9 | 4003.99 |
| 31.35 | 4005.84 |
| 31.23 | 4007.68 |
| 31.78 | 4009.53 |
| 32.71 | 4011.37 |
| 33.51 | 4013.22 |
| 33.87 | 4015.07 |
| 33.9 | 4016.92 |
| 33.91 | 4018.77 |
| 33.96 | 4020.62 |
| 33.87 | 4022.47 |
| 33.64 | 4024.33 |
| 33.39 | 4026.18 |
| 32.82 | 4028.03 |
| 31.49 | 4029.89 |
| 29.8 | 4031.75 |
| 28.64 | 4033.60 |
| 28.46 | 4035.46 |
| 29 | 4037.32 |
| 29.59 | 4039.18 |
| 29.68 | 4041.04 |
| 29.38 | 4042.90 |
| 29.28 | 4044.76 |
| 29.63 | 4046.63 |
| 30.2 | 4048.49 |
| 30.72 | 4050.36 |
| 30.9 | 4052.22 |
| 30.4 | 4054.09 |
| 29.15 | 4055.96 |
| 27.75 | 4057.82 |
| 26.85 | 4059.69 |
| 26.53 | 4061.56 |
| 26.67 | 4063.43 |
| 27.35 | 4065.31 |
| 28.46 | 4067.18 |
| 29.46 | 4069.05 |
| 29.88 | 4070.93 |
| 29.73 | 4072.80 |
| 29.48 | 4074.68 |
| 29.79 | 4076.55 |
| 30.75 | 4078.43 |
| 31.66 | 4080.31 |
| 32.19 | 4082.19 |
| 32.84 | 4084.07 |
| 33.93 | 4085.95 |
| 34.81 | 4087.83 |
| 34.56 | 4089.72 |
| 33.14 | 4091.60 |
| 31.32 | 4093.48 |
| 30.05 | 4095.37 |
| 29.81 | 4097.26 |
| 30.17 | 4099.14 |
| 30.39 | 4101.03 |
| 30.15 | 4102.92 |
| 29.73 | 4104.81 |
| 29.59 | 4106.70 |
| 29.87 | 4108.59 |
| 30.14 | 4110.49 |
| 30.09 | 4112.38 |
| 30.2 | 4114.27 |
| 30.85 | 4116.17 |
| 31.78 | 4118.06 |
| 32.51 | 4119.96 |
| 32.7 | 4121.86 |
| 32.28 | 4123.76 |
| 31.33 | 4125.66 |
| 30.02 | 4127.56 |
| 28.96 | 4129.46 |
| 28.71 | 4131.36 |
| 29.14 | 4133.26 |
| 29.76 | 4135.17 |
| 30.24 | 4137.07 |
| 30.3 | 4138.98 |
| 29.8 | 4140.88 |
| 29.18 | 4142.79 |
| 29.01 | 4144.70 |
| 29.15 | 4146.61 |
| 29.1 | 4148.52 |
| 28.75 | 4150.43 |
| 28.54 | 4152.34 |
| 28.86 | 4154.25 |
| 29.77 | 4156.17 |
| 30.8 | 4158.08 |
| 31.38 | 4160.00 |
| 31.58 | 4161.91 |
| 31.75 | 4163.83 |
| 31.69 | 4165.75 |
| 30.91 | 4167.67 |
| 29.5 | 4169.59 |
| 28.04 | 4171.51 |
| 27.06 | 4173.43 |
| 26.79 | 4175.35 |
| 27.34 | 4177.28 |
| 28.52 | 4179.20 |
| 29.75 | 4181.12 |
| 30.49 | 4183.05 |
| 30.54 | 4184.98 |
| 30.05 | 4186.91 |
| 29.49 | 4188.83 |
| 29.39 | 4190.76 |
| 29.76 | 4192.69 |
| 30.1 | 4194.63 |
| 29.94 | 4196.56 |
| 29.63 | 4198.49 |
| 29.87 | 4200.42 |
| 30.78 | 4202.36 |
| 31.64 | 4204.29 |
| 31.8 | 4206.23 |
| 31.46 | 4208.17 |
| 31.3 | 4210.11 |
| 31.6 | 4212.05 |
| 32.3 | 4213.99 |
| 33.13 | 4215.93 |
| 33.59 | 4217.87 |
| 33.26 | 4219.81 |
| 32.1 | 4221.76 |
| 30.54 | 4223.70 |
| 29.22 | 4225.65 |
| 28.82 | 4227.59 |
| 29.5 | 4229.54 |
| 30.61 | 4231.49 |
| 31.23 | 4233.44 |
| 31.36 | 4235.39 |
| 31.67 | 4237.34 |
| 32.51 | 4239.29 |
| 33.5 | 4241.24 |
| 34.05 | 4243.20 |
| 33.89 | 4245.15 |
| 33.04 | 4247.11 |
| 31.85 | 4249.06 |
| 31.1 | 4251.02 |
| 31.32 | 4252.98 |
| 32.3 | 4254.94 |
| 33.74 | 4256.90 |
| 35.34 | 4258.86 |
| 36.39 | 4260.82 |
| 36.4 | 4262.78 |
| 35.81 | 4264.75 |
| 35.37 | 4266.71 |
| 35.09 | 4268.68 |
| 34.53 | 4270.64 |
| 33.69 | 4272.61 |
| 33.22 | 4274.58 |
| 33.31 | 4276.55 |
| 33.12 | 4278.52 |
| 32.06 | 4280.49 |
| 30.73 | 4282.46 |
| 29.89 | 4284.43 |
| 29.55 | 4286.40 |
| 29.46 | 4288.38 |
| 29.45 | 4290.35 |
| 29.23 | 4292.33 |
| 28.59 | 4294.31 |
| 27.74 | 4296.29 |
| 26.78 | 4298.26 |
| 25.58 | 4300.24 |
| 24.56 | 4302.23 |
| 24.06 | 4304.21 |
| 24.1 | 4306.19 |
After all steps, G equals 1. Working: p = 14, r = 13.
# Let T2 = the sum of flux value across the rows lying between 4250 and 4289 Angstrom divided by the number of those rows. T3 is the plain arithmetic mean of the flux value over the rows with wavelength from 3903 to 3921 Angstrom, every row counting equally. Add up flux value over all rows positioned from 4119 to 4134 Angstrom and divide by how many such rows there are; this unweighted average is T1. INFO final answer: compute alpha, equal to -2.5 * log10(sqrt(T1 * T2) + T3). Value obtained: -4.34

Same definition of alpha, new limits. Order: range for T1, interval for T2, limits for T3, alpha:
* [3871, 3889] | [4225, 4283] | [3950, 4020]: -4.20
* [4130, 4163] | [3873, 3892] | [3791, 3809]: -3.98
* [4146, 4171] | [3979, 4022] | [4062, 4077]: -4.43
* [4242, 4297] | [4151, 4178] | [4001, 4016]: -4.50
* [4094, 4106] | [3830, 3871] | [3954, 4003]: -4.09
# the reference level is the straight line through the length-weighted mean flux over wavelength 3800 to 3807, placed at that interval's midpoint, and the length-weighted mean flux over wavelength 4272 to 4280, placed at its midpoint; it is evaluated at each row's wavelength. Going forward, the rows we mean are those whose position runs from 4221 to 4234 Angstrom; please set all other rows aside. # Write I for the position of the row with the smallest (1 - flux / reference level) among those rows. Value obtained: 4221.76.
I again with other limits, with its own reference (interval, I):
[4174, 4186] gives 4183.05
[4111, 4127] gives 4121.86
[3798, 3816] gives 3806.21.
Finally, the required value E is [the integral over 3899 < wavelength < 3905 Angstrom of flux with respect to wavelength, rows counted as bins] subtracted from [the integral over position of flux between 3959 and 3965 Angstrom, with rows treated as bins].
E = -27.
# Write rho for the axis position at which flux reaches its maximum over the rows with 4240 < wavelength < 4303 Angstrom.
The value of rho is 4262.78 Angstrom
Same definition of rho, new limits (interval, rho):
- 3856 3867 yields 3857.39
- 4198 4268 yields 4262.78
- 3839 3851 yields 3850.29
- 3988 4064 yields 4020.62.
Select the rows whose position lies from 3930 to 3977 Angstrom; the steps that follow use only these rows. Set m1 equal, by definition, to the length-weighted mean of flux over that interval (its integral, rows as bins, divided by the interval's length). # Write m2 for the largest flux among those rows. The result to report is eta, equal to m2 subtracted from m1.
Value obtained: -7.5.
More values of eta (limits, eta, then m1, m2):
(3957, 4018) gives -8.8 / 25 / 33.9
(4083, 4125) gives -3.4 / 31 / 34.81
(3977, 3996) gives -3.0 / 27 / 29.92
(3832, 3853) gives -2.3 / 13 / 15.72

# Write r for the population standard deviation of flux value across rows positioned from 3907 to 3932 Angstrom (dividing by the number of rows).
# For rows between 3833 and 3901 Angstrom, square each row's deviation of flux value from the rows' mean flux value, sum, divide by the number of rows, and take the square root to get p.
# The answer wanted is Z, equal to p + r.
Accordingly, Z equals 6.46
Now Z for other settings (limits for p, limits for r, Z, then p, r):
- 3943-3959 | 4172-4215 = 3.70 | 2.23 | 1.5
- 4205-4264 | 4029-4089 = 3.69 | 1.81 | 1.9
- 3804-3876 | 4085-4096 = 3.73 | 1.99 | 1.7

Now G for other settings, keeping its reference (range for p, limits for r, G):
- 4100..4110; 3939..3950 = 4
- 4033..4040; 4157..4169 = 5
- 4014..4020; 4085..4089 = 3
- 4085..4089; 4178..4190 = 10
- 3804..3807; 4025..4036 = 0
